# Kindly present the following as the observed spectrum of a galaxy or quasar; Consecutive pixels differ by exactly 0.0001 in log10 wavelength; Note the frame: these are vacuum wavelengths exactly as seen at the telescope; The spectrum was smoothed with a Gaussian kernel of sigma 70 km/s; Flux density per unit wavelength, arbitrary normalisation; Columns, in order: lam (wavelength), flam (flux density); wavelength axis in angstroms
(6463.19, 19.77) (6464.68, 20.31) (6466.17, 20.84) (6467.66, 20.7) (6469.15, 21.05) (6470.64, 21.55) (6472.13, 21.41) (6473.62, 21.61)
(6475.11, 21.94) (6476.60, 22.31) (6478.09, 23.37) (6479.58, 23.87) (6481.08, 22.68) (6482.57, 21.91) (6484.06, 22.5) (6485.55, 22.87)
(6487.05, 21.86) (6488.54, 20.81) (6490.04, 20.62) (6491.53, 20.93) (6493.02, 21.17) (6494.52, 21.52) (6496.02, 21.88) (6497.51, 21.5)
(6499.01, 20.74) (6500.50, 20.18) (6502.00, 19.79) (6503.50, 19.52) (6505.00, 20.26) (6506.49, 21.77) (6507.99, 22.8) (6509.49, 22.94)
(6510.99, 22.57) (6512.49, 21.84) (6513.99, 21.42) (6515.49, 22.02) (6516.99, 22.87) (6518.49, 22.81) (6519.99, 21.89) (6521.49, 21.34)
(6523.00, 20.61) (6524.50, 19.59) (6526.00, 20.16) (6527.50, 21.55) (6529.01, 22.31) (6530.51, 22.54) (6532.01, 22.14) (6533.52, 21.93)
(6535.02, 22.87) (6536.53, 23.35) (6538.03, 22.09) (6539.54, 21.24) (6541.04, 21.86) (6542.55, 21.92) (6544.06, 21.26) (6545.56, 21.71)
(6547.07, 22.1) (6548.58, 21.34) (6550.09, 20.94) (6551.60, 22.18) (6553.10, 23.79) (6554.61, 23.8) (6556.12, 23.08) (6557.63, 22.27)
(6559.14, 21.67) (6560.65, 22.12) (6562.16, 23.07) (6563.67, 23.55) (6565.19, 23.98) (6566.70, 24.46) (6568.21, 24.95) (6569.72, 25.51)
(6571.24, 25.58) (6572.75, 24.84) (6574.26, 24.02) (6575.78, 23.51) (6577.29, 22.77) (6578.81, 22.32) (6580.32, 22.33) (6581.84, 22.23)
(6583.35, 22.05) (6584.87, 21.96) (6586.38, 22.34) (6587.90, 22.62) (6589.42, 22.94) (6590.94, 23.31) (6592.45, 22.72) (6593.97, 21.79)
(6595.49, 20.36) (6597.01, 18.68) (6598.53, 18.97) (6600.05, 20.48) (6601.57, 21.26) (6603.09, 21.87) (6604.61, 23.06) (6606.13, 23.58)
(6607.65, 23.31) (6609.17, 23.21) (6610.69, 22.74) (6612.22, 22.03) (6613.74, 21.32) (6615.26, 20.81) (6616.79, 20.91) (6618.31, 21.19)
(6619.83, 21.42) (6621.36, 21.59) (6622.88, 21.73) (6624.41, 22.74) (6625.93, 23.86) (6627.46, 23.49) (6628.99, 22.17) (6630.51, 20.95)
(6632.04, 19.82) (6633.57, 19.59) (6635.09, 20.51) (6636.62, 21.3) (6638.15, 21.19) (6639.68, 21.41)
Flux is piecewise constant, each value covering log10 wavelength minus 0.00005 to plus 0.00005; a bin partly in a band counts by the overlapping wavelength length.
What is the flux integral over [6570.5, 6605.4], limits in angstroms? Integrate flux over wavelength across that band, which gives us 777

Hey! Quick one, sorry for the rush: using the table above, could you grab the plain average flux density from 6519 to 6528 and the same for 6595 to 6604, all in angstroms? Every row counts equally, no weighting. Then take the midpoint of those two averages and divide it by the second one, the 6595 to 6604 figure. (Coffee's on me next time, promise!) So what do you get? 1.01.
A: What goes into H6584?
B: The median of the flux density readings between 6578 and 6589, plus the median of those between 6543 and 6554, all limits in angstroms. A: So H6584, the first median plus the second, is 44.0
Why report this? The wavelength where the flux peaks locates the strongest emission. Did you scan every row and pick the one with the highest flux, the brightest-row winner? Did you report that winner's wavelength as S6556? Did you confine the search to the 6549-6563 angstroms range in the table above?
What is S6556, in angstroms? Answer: 6554.61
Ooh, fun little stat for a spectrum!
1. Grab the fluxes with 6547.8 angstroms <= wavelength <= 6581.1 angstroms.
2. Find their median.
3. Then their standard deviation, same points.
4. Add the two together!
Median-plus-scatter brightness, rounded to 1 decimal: 24.6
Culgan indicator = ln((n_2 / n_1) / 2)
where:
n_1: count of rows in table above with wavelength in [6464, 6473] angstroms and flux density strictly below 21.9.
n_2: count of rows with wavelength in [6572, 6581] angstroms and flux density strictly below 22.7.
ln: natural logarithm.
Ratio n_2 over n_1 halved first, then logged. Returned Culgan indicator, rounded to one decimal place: -1.8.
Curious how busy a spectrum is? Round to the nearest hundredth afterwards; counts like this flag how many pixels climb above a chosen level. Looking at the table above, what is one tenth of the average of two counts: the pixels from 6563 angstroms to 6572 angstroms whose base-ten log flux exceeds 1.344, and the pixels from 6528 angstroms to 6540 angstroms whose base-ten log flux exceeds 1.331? 0.65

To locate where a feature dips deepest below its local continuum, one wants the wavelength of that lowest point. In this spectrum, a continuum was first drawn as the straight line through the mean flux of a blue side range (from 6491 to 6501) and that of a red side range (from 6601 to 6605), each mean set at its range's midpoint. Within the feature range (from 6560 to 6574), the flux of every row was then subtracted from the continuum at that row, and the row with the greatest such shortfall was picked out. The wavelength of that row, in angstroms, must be 6560.65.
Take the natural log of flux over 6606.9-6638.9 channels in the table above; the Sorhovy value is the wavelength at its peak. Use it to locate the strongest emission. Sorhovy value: 6625.93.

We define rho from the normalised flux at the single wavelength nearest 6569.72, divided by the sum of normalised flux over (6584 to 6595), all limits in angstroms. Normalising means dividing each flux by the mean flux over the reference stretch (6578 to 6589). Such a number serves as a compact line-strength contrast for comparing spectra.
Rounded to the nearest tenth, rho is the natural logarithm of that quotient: -1.8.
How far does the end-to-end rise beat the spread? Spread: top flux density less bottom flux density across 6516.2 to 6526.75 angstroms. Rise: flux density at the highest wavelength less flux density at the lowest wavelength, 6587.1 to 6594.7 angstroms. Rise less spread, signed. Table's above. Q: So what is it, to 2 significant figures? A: -4.1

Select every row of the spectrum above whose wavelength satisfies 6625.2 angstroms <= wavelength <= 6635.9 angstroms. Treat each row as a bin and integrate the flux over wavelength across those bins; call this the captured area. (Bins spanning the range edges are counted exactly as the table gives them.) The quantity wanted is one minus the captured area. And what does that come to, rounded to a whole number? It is -229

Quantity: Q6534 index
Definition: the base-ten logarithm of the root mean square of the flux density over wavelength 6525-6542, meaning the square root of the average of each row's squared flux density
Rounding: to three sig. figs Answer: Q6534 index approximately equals 1.34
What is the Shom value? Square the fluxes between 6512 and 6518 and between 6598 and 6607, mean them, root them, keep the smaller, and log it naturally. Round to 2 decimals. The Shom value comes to 3.07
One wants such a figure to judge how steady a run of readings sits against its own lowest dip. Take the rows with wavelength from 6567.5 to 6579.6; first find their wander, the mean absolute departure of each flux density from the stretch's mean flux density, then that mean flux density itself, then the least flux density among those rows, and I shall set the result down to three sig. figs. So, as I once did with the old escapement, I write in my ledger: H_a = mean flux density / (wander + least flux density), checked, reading 1.04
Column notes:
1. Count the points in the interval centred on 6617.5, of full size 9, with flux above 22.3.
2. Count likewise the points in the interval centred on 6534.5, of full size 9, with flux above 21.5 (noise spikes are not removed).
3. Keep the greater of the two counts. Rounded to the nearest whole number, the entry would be 6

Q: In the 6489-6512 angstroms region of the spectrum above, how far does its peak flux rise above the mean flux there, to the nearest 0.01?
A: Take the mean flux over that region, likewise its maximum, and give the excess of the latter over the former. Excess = 1.73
